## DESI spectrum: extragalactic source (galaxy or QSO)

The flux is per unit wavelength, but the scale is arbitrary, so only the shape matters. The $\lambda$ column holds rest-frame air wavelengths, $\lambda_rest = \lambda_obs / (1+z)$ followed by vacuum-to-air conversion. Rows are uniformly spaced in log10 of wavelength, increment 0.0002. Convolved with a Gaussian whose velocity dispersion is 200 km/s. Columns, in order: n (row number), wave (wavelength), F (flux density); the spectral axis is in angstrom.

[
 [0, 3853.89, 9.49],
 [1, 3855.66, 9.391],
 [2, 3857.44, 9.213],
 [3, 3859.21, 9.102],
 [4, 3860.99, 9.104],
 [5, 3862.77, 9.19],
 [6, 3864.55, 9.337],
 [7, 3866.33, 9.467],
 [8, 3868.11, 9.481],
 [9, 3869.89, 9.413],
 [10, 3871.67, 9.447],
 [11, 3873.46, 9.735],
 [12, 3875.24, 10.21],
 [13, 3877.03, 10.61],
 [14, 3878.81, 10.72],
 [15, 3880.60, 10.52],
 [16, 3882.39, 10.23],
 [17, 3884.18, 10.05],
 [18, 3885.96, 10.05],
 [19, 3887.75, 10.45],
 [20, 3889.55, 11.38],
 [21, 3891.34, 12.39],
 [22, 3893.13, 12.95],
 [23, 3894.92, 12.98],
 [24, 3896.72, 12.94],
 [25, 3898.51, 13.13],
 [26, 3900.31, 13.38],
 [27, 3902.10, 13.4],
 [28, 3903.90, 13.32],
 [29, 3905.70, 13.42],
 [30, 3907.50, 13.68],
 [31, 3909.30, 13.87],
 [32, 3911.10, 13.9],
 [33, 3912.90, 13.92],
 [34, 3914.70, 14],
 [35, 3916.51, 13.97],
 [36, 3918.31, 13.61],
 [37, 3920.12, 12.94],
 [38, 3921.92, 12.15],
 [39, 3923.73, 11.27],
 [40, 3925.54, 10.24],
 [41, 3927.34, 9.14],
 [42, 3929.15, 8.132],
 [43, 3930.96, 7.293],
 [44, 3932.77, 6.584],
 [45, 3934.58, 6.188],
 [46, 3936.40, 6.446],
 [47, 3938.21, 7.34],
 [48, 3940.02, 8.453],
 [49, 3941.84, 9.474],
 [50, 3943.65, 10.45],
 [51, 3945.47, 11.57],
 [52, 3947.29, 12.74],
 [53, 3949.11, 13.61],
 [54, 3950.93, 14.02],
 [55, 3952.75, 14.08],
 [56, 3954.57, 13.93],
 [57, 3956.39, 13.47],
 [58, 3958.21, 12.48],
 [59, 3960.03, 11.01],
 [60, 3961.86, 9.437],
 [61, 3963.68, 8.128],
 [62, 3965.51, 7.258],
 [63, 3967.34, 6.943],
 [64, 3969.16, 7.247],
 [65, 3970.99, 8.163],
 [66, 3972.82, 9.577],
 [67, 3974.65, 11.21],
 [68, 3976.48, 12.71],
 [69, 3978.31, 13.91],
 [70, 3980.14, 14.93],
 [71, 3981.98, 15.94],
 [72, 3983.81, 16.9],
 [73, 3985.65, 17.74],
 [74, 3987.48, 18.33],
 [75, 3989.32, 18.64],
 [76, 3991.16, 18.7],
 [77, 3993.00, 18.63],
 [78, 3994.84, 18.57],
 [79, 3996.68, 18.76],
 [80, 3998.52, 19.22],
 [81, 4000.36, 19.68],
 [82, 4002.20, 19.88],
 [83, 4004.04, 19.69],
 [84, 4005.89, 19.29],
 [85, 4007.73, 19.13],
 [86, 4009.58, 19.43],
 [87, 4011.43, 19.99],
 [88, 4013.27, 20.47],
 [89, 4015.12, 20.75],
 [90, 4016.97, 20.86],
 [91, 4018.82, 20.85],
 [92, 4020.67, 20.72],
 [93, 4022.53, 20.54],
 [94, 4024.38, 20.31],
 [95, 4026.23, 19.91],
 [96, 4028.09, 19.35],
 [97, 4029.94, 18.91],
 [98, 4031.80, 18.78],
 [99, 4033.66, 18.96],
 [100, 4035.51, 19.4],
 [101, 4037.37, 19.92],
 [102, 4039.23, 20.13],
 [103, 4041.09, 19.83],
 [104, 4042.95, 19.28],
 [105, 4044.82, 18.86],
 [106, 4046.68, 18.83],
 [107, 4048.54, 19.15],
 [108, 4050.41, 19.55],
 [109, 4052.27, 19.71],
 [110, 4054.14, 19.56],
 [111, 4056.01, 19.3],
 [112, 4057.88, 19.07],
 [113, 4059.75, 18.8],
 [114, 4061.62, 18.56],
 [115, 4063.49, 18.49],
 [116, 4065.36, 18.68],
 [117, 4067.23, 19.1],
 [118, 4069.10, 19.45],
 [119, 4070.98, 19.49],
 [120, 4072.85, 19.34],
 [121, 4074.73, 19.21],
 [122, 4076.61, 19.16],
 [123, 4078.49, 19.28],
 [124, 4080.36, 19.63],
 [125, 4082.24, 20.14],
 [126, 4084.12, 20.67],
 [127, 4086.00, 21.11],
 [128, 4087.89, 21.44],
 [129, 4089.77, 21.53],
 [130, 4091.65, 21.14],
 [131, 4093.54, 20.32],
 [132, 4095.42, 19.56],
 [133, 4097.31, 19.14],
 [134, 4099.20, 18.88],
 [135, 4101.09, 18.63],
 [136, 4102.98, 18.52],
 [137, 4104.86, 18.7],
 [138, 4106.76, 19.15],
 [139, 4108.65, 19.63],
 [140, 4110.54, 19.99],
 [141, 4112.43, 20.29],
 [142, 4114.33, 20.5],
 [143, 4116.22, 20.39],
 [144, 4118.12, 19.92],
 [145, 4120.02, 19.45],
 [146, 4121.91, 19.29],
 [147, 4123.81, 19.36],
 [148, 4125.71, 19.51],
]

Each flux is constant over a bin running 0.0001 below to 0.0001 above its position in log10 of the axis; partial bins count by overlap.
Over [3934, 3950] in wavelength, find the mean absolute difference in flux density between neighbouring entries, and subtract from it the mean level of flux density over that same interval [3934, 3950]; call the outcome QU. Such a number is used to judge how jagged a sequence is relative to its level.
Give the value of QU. -9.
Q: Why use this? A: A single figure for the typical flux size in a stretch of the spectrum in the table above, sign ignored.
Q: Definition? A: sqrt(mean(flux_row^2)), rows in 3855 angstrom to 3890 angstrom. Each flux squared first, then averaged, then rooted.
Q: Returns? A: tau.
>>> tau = 10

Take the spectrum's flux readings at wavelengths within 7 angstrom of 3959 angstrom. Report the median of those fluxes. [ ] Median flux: 12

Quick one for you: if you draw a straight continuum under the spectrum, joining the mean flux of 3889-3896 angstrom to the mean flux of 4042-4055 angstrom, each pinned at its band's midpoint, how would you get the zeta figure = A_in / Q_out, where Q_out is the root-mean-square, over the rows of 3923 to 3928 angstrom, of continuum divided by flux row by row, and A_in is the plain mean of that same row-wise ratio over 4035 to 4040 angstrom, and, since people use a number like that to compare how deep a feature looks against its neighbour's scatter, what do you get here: 0.7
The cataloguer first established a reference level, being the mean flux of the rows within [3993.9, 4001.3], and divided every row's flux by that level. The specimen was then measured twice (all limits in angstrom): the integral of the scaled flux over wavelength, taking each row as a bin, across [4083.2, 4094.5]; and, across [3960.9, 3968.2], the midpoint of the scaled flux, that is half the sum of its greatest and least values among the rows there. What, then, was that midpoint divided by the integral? 0.034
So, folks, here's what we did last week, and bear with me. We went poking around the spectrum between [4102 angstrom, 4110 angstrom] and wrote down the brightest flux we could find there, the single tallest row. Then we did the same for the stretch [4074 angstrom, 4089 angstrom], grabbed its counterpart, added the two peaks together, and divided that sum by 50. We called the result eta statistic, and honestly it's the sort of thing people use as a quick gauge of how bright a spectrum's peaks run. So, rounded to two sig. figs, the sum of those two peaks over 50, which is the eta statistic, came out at 0.82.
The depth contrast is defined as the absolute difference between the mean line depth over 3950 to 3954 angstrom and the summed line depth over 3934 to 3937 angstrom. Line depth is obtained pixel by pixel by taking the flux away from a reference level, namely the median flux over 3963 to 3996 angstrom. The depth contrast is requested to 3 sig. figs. 15.8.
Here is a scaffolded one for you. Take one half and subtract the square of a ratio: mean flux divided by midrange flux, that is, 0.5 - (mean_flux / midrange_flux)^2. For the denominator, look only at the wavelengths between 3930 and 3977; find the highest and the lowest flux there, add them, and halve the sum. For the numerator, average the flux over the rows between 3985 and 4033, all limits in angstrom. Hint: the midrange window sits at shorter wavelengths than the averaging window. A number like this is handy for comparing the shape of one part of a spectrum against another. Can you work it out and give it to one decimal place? -3.2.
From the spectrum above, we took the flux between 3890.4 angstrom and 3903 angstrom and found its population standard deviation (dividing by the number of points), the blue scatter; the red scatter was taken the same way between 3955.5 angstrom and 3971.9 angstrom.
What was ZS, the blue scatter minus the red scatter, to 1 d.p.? -2.0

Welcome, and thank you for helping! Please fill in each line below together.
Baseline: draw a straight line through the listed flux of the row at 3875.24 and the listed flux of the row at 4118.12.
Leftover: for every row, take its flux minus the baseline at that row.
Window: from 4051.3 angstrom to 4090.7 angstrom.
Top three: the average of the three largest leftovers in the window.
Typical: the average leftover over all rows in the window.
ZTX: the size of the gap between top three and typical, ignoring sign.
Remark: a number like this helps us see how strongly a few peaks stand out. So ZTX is 1.1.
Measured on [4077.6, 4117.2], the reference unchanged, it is 1.8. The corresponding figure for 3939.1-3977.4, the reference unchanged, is 3.5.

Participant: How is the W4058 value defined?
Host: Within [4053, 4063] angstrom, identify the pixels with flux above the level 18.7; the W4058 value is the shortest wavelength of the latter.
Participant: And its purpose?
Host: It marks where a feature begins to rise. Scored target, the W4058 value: 4054.14 angstrom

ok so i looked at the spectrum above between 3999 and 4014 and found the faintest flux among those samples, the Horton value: 19.13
